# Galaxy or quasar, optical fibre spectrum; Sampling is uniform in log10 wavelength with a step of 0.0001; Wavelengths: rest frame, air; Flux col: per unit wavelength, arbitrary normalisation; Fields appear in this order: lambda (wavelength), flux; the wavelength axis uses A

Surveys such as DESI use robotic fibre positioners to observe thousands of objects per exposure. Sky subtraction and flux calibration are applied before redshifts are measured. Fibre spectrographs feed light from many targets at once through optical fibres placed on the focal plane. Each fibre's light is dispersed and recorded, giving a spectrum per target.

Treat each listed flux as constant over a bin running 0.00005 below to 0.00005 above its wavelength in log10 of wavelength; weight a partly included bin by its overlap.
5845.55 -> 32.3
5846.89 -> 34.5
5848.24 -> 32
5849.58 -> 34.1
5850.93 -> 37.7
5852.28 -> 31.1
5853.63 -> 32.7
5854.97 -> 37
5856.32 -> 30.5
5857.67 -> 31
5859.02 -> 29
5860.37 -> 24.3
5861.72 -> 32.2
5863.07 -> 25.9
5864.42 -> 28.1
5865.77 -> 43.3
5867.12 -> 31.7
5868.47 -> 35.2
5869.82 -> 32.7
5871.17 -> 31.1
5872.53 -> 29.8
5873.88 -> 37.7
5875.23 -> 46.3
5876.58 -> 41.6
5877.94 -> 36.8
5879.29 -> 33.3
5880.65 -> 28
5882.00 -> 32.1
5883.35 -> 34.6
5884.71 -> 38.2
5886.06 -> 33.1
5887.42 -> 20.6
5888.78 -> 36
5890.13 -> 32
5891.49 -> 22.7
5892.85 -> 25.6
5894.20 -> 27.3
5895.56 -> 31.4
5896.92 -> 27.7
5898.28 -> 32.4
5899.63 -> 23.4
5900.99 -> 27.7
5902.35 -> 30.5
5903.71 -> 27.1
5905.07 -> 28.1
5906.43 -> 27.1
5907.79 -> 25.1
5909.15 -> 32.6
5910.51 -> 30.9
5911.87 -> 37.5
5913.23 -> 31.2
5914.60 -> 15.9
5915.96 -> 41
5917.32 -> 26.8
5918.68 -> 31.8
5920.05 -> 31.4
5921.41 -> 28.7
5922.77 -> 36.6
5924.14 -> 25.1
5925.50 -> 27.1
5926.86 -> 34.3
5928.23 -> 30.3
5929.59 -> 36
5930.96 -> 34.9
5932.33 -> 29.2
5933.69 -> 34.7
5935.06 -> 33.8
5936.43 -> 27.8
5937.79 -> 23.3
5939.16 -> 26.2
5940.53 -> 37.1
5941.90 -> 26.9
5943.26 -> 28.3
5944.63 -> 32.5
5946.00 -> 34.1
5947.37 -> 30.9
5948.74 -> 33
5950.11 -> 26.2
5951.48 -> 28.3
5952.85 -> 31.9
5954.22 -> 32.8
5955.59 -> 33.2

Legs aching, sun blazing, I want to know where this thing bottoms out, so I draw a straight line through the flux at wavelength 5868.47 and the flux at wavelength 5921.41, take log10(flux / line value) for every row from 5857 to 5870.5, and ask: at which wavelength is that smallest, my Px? 5860.37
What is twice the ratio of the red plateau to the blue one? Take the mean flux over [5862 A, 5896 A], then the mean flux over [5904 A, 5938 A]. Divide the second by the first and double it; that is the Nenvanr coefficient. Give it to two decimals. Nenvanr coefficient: 1.87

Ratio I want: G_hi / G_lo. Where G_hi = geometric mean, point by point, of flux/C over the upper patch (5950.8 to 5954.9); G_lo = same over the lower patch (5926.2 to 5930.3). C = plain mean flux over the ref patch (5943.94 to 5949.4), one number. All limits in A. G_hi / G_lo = 0.92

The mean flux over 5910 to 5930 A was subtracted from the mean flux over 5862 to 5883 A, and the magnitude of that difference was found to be 3.3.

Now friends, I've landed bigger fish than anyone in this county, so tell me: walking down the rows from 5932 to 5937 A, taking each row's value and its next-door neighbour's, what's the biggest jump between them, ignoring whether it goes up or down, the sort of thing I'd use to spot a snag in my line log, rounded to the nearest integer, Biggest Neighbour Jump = 6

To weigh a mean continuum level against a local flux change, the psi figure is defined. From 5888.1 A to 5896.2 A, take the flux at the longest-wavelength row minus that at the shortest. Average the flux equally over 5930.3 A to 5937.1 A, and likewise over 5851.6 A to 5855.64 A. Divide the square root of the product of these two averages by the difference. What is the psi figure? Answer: -7.1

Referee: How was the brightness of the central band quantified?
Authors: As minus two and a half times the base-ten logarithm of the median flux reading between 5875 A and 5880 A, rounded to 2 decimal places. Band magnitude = -3.98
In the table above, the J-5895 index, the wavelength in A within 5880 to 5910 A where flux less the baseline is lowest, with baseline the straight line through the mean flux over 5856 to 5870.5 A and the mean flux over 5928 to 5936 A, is 5887.42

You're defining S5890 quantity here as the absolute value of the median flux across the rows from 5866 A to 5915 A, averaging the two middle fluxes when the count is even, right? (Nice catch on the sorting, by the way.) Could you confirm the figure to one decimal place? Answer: 31.3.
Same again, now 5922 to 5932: 34.3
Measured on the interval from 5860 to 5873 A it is 31.4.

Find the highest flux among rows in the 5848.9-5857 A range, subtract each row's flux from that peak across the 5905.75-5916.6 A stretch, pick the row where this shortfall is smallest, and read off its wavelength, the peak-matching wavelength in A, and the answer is 5915.96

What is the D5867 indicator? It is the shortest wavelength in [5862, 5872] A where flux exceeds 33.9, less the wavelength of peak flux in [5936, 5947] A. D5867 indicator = -74.8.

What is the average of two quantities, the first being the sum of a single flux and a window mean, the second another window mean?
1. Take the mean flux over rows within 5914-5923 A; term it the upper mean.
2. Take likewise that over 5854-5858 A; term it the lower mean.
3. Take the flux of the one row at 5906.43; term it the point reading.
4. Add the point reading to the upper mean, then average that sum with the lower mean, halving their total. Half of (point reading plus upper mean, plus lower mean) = 45.1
